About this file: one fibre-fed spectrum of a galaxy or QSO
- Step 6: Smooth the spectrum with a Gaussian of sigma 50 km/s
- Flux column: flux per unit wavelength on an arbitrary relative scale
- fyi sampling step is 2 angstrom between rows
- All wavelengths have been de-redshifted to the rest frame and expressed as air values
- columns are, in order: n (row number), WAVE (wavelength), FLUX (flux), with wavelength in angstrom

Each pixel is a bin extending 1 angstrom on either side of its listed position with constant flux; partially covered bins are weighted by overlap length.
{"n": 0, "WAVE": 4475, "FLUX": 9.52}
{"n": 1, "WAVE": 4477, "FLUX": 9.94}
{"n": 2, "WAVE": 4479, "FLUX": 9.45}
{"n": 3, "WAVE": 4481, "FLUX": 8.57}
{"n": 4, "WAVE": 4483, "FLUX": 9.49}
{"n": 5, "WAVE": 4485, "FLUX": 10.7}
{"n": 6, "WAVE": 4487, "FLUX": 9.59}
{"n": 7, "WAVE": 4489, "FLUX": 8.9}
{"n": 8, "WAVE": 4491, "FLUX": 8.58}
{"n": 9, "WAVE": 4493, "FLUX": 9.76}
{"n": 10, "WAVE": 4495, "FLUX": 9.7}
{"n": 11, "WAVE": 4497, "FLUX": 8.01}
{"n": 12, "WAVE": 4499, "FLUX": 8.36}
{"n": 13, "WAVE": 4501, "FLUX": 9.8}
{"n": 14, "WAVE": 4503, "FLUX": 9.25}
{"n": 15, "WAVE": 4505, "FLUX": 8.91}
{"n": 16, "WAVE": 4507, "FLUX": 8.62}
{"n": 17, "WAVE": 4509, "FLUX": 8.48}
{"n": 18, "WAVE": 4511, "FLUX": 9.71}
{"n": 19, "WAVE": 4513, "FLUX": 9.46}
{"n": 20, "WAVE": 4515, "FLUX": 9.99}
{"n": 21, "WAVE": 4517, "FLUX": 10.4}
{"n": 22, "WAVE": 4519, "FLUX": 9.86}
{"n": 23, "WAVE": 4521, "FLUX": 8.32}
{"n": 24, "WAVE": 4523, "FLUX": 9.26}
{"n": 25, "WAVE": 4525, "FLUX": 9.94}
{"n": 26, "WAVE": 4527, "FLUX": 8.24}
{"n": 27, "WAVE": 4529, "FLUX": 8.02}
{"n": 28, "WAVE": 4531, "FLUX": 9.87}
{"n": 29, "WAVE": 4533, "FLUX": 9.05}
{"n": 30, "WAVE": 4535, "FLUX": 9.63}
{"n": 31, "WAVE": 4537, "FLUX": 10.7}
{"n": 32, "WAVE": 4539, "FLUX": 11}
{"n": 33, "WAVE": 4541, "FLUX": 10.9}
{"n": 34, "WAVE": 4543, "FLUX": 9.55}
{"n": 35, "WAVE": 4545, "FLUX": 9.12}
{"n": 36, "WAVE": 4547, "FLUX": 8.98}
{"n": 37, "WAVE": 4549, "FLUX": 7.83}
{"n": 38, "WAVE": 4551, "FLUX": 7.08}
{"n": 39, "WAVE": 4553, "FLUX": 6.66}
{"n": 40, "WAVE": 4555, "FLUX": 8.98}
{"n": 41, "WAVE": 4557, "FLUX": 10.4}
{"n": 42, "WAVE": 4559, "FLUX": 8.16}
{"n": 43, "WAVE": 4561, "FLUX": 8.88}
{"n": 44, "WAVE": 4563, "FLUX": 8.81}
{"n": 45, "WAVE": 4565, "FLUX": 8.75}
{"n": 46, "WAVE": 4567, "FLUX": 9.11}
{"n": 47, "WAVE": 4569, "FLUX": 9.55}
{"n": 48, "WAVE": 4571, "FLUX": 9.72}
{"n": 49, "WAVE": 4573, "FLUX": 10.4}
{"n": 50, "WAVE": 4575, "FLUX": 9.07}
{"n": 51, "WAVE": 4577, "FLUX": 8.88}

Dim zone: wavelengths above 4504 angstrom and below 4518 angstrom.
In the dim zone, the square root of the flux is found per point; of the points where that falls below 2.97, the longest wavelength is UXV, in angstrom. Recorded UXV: 4509 angstrom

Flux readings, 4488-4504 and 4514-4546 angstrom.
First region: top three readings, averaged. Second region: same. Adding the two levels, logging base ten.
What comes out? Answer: 1.31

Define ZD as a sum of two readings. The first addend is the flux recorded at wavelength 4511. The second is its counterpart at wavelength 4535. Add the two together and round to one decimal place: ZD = 19.3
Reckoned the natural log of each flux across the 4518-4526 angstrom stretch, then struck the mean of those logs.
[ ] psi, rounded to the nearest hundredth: 2.23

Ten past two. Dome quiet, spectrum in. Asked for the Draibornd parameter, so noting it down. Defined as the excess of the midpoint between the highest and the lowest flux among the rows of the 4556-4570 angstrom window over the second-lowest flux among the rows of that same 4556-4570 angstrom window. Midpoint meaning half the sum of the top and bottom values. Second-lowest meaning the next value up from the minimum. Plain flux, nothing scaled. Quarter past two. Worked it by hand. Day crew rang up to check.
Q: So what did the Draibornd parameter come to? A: 0.53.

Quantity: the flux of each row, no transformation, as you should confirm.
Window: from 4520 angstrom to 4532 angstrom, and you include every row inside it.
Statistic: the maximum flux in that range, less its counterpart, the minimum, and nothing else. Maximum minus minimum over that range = 1.9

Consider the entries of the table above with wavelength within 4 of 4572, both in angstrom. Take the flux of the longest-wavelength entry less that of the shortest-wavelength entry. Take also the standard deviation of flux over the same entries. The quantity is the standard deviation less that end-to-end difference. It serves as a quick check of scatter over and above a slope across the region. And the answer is 1.0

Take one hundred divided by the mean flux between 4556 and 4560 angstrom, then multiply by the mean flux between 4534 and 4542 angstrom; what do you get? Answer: 114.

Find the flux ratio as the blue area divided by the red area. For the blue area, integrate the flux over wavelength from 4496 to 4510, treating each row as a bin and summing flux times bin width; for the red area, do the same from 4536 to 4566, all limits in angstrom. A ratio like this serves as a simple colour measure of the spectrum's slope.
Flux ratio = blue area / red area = 0.45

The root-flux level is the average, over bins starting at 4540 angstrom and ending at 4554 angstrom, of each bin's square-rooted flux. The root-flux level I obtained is 2.92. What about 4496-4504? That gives 2.97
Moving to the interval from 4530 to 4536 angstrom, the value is 3.08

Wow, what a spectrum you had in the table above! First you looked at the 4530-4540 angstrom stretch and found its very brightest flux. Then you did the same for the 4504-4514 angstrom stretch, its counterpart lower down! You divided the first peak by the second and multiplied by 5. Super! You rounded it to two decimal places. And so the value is 5.66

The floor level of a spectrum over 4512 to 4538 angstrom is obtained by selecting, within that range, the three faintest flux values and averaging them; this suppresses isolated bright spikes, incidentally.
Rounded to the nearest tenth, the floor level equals 8.2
